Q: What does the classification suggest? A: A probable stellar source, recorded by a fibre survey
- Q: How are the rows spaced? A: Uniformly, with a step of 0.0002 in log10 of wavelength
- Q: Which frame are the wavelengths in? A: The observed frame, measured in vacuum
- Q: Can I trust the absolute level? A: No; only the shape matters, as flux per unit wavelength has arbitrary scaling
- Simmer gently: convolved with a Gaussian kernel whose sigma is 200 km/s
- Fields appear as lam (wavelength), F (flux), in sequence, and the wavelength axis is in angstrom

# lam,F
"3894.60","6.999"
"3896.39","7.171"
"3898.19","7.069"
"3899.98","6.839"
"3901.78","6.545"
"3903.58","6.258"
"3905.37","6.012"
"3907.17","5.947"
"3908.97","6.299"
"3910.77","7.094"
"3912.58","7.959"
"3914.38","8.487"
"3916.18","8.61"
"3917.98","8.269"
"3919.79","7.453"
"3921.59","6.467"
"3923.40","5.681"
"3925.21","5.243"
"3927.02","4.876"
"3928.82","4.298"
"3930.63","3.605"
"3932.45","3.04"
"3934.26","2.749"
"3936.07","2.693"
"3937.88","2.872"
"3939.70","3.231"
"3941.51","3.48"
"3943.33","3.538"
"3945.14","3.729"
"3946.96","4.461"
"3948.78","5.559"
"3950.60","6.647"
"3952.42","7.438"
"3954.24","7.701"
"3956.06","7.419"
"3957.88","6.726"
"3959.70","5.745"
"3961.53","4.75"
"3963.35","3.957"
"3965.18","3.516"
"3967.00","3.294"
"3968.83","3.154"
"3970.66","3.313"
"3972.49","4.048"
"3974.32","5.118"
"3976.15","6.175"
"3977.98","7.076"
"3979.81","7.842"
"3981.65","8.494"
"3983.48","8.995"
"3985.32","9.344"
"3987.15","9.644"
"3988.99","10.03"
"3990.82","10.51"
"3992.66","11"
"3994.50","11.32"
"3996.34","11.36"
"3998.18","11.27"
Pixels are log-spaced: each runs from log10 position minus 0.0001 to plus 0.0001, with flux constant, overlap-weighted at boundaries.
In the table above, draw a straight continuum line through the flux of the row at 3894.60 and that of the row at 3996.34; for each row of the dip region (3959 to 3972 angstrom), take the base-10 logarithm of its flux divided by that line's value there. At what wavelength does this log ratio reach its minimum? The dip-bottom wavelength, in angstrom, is 3968.83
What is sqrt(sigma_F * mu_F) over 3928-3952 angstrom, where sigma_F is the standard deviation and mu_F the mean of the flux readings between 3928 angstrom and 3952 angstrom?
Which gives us 2.1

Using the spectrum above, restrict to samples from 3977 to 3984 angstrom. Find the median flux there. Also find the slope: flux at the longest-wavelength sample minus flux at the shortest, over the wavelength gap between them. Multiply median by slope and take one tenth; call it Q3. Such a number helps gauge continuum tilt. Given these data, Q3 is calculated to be 0.28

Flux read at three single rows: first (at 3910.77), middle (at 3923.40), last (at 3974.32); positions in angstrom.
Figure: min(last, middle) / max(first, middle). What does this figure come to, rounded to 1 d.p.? 0.7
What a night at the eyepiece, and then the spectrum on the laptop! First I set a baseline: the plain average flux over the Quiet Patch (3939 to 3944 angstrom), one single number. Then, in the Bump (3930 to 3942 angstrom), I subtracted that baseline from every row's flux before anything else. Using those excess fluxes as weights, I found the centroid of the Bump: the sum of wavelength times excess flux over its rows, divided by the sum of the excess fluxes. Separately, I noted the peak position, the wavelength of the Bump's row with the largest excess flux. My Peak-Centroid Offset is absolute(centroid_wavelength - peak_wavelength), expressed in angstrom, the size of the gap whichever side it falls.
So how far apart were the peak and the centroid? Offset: 5.3 angstrom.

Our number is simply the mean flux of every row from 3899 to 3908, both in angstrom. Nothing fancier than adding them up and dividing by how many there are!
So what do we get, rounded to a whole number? 6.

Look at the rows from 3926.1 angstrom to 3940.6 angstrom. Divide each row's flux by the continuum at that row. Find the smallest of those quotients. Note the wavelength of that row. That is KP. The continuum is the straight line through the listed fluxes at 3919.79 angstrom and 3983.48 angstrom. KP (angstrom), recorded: 3936.07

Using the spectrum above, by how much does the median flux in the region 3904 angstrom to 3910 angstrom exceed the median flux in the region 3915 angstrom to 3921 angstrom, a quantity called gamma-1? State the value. -2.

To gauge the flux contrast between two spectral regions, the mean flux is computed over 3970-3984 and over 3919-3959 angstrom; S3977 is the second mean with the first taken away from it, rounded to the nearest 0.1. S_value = -1.4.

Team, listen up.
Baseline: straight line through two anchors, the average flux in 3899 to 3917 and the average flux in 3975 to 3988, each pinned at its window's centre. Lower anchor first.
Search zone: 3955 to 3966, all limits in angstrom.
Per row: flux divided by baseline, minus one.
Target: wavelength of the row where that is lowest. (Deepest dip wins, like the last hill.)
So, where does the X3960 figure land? 3965.18 angstrom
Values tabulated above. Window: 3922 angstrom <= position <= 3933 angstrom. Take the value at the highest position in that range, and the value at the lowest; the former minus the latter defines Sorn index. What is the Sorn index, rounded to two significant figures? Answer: -2.6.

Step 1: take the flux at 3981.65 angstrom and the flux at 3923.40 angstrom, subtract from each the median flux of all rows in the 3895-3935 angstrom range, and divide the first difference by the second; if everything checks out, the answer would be -3.0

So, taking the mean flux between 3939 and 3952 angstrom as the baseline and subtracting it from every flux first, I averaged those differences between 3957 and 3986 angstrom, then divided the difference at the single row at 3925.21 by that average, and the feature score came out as 0.6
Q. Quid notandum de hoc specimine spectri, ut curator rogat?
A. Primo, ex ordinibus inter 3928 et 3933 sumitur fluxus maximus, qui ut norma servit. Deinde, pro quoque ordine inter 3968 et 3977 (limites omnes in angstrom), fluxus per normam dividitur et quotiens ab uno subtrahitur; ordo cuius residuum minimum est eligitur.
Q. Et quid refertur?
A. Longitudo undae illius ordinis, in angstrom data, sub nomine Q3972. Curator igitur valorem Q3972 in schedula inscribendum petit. 3976.15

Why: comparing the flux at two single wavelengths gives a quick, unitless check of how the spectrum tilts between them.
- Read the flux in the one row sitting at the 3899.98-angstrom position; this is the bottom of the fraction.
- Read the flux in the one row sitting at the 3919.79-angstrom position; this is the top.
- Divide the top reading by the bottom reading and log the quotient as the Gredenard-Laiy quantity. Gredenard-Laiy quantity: 1.09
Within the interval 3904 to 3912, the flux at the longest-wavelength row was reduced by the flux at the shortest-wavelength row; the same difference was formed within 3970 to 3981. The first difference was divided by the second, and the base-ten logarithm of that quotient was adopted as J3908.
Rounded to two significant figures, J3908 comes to -0.62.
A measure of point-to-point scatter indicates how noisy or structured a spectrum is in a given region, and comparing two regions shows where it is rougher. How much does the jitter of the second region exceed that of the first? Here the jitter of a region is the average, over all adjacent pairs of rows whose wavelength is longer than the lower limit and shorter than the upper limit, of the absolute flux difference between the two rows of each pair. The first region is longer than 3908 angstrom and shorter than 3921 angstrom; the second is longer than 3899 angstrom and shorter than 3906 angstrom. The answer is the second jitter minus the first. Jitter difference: -0.30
